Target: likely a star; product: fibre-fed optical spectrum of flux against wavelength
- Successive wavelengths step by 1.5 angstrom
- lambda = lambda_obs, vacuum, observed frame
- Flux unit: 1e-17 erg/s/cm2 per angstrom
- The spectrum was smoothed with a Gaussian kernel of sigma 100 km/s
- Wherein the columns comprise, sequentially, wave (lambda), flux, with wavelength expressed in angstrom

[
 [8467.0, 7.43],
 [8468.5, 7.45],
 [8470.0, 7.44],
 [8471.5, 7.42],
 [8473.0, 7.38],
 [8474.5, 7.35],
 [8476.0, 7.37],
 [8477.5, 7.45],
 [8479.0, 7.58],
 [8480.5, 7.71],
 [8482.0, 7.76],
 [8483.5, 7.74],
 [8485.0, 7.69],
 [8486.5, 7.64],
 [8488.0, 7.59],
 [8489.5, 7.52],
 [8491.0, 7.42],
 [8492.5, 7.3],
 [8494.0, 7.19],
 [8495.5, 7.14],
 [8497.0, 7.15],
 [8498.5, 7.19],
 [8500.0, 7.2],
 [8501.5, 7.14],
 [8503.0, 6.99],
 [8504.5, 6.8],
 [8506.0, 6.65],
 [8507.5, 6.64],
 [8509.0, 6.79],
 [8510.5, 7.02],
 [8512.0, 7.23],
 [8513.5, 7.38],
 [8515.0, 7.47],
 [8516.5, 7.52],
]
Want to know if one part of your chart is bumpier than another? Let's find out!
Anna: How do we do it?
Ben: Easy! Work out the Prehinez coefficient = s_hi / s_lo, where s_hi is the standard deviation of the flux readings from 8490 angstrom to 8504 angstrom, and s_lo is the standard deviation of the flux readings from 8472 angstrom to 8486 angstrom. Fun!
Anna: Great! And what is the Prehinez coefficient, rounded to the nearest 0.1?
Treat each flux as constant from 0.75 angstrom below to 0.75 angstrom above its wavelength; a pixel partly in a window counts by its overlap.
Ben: 0.7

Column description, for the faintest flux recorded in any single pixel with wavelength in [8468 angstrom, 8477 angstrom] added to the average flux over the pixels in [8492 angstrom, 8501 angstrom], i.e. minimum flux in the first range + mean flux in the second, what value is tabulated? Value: 14.5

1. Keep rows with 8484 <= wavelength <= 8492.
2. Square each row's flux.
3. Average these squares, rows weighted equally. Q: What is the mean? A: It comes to 57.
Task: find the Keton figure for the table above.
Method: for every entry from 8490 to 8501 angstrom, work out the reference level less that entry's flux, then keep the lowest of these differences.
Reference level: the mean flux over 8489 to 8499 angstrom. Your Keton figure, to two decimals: -0.15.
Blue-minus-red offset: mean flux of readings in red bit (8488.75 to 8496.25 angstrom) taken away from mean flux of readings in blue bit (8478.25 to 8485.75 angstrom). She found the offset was 0.38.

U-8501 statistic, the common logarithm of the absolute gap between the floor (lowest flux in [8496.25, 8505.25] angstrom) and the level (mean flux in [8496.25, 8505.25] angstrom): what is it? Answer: -0.56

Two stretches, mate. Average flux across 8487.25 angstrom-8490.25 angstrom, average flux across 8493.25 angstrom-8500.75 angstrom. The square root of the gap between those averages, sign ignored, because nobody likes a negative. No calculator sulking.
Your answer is 0.62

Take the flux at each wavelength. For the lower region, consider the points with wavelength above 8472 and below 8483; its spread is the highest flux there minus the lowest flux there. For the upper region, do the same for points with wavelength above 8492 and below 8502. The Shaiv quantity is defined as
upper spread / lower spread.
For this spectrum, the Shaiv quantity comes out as 0.4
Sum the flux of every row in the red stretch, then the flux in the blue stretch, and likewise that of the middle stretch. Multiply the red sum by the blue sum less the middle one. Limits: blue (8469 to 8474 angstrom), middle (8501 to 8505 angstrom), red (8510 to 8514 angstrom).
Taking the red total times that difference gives 28.3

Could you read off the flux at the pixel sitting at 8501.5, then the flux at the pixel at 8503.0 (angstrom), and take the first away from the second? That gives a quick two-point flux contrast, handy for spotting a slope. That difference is -0.15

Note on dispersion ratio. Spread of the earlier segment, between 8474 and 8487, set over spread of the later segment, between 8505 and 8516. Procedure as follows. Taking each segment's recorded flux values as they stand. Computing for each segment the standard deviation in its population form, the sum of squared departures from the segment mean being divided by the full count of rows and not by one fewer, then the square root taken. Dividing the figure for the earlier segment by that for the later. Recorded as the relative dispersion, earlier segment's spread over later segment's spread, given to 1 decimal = 0.5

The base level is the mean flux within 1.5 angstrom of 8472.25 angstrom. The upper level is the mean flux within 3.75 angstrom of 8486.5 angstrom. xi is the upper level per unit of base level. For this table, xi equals 1.03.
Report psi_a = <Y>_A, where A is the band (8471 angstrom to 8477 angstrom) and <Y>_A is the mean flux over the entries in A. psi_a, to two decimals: 7.38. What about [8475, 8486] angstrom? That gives 7.61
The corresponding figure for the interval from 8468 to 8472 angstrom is 7.44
